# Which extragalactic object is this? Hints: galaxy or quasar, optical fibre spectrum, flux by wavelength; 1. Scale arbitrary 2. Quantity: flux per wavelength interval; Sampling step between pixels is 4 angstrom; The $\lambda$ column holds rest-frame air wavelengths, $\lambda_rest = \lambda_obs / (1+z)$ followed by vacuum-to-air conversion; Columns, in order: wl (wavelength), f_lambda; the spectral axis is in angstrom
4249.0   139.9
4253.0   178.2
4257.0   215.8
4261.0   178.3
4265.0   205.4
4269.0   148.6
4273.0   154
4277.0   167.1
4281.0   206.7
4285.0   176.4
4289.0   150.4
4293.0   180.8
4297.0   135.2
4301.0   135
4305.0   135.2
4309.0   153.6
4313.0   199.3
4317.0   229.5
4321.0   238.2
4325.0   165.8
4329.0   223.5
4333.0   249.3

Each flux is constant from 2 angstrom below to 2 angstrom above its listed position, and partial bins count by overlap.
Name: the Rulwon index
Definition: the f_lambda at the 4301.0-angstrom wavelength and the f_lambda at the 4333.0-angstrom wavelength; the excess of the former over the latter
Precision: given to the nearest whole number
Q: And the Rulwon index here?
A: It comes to -114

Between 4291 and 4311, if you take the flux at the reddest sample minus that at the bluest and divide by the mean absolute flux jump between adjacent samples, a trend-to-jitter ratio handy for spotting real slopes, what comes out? -1.69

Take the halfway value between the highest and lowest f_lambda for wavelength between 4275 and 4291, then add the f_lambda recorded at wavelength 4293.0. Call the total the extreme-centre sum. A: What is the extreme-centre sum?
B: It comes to 359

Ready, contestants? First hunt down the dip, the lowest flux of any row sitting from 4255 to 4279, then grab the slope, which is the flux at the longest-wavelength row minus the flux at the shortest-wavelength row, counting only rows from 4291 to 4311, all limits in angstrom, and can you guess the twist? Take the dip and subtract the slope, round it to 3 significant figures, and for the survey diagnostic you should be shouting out 176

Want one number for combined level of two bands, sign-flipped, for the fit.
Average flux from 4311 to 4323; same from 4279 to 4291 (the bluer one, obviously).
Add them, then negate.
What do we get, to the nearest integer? -400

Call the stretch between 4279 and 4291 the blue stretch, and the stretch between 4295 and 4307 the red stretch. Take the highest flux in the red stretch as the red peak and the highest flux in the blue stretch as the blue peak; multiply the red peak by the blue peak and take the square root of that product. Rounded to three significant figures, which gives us 167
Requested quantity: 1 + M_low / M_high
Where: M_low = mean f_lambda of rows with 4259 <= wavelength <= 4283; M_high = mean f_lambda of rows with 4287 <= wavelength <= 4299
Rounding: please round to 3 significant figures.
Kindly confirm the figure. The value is 2.14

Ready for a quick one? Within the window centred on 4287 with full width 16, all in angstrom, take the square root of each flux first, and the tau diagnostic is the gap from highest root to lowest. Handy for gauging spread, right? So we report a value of 2.1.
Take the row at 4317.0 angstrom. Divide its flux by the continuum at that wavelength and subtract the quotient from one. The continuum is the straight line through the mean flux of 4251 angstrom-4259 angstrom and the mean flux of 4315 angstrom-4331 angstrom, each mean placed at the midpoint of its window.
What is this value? -0.08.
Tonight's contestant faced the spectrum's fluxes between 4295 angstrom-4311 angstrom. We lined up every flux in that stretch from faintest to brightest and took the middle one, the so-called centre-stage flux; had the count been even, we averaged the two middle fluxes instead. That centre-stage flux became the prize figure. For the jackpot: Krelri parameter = 135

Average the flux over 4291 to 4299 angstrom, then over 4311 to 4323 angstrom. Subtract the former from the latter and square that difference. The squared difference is 4139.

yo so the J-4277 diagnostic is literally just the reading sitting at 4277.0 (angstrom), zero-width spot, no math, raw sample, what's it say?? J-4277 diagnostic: 167.1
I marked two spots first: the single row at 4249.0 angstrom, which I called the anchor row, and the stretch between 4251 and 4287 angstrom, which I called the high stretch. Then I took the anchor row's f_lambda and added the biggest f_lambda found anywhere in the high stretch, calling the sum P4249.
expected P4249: 356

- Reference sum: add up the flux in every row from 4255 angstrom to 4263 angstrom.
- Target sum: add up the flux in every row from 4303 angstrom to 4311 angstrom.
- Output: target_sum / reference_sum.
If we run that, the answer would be 0.73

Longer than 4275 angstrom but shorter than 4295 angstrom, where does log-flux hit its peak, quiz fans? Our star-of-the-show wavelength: 4281.0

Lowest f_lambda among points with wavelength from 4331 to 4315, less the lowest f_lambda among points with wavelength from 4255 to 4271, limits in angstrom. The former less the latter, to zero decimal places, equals 17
